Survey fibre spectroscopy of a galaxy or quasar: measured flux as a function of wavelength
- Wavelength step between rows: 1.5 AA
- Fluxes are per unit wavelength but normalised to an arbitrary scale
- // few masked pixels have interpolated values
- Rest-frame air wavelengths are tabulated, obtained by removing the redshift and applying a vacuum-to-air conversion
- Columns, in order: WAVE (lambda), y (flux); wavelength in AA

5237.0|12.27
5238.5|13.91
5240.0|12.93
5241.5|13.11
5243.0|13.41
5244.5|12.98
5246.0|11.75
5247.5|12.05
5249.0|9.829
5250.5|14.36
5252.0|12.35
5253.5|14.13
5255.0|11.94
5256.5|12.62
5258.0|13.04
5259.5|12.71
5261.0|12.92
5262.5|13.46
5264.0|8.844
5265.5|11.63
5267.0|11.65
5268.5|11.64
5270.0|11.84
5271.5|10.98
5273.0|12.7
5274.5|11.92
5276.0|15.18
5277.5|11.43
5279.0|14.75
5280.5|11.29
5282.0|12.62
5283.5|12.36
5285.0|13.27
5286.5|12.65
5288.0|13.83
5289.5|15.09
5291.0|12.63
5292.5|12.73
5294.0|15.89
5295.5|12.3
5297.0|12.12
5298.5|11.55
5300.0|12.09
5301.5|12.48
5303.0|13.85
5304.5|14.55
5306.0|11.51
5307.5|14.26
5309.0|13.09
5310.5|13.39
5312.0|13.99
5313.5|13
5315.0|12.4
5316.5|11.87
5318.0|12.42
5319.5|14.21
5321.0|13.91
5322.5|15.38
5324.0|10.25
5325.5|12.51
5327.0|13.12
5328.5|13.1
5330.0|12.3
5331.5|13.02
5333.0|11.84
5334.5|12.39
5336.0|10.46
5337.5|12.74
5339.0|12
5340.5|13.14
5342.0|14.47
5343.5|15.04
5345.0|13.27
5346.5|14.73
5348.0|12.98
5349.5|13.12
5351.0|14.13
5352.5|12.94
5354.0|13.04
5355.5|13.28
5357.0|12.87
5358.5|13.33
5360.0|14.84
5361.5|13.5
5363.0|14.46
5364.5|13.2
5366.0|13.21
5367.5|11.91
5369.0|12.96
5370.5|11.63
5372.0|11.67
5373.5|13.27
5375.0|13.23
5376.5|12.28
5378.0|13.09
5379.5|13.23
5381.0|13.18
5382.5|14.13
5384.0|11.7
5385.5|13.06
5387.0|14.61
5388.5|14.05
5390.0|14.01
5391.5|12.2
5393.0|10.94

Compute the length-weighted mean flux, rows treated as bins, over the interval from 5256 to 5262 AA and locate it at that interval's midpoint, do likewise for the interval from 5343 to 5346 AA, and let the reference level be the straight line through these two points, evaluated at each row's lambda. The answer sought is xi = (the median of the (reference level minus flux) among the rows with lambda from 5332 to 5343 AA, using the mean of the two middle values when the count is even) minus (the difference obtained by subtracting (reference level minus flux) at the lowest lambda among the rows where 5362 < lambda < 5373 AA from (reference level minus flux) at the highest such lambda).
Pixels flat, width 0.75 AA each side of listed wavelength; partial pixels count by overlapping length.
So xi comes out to -1.3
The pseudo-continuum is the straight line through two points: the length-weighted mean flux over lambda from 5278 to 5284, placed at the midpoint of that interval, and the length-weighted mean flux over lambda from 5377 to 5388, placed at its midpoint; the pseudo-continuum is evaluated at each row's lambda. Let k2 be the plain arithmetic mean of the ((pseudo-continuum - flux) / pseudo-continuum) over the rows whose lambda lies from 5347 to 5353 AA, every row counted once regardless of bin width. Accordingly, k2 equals -0.01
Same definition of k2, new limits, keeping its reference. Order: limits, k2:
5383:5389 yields 0.00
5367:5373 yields 0.09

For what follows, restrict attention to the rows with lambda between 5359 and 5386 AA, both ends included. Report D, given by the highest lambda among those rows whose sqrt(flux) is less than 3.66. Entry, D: 5385.5 AA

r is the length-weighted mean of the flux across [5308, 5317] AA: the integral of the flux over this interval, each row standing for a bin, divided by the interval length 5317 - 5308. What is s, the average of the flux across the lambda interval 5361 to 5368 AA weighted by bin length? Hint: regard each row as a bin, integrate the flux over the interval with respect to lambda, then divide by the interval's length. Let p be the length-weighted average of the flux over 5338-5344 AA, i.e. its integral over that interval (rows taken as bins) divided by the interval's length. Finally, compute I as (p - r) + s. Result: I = 13.8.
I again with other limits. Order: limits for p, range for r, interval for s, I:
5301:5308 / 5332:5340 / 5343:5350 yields 15.2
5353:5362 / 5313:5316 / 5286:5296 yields 14.5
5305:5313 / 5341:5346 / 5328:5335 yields 11.6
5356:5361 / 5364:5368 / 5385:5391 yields 14.7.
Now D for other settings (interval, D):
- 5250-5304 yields 5301.5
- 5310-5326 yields 5325.5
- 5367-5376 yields 5375.0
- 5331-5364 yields 5358.5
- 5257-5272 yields 5271.5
